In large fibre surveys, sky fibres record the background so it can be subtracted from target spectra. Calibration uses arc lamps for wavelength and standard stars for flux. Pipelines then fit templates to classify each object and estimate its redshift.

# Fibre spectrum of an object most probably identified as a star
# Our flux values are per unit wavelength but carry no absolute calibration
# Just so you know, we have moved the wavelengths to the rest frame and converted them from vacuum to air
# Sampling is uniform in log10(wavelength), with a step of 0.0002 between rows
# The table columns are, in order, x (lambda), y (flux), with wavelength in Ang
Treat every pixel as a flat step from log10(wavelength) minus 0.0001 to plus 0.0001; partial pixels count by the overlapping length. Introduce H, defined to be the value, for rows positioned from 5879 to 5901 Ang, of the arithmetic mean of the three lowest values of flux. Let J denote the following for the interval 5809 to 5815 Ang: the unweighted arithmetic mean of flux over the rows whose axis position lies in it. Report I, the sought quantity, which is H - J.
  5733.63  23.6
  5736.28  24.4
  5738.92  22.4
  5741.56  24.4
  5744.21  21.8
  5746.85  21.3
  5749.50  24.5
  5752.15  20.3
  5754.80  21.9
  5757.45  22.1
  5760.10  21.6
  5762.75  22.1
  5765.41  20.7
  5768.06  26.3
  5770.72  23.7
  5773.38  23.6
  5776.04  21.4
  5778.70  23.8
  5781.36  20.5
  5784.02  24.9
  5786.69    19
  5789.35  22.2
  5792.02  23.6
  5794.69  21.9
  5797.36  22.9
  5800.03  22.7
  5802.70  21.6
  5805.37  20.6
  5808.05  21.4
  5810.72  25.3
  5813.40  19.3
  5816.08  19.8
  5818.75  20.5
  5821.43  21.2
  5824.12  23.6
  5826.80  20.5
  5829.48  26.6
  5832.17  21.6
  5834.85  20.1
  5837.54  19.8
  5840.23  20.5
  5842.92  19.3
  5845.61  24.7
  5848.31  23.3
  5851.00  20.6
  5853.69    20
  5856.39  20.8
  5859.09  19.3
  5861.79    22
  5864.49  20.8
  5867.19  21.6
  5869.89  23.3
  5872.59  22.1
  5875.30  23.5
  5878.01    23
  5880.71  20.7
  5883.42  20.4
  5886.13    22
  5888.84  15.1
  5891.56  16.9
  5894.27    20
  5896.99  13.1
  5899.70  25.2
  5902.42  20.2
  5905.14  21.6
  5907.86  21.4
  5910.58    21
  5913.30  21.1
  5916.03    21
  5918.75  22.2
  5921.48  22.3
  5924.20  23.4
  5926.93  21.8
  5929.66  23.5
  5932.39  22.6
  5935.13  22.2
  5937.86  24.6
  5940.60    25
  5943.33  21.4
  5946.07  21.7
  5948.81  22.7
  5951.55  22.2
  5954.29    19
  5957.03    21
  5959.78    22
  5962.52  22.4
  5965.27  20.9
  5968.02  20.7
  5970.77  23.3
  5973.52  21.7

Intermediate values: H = 15.0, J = 22.3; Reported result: -7.3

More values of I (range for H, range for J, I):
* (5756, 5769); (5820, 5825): -0.9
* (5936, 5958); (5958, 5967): -1.3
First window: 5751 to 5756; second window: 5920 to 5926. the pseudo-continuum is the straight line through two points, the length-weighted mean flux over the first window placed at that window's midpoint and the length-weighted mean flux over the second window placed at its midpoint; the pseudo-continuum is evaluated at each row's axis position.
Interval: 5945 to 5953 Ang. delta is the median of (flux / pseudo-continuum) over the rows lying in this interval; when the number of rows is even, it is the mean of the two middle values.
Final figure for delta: 0.96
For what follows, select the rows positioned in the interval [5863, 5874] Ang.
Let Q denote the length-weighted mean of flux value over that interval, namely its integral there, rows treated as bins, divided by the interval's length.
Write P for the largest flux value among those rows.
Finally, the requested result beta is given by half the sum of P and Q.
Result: 22.6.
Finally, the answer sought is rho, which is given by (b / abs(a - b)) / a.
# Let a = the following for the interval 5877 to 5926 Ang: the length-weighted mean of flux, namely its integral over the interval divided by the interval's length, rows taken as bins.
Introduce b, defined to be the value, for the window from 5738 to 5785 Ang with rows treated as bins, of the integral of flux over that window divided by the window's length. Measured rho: 0.5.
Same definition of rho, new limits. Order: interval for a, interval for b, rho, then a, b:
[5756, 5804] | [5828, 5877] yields 1.2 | 22.5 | 21.7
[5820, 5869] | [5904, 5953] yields 1.2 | 21.5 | 22.3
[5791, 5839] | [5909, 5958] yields 3.0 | 21.8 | 22.2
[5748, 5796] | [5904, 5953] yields 7.8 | 22.4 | 22.3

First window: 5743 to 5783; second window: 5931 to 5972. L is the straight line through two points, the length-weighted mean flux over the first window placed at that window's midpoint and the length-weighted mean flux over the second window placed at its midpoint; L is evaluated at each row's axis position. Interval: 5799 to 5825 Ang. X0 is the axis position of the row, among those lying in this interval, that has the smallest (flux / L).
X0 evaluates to 5813.40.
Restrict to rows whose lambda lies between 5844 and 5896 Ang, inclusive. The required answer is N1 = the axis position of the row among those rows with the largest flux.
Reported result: 5845.61 Ang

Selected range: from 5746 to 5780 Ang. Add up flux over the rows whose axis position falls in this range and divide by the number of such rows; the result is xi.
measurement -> 22.6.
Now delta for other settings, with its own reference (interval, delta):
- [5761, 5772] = 1.08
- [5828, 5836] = 0.99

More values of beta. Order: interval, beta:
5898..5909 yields 23.5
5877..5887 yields 22.2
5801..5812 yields 23.8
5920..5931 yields 23.1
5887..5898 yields 18.3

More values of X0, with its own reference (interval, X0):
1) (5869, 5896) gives 5888.84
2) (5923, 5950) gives 5943.33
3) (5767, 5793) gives 5786.69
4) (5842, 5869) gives 5842.92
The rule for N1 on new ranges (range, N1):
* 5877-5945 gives 5899.70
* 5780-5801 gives 5784.02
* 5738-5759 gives 5749.50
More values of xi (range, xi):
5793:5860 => 21.5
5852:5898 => 20.3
